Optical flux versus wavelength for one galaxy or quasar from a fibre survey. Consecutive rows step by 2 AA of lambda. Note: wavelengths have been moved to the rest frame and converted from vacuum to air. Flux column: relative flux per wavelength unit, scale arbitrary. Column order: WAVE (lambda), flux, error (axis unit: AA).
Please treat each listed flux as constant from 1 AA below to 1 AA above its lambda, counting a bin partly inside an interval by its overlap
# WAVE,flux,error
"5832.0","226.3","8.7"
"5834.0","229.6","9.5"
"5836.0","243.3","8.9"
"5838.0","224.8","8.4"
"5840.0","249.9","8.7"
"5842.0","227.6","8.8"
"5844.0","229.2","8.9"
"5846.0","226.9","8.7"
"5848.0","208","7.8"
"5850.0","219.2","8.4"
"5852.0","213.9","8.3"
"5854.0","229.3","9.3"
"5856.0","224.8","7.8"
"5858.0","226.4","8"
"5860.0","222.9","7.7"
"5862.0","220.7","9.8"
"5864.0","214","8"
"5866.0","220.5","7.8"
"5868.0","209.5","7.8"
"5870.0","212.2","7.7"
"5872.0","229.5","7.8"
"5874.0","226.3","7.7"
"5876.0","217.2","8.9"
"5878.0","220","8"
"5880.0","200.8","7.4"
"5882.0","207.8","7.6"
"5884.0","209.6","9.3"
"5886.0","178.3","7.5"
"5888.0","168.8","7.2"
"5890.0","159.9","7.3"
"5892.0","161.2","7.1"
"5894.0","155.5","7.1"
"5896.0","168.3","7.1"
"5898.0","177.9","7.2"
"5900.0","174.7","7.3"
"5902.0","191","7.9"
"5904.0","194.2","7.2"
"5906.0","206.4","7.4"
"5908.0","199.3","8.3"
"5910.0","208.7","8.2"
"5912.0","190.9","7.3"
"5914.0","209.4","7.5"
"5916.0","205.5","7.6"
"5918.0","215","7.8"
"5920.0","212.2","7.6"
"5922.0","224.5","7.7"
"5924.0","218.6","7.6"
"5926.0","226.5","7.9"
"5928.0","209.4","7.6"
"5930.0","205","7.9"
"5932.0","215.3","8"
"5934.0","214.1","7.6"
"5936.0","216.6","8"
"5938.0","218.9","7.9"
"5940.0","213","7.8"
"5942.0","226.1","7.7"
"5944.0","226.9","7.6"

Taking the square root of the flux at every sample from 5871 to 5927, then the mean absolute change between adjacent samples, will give 0.33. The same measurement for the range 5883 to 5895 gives 0.42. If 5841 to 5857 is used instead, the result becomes 0.29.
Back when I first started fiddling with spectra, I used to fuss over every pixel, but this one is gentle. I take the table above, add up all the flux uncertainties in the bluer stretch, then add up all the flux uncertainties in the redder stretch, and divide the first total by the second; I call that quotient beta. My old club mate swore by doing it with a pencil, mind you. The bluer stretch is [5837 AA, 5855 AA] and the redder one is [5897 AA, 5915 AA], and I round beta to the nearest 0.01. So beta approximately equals 1.13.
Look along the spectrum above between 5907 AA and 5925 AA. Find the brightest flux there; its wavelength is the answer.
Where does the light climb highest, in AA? 5922.0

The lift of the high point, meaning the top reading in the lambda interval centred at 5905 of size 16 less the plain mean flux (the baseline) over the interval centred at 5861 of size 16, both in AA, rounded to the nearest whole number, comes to -12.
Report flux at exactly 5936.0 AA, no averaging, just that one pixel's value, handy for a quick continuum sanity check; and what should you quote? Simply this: 216.6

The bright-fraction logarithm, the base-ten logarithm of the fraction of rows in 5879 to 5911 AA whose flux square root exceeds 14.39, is -0.73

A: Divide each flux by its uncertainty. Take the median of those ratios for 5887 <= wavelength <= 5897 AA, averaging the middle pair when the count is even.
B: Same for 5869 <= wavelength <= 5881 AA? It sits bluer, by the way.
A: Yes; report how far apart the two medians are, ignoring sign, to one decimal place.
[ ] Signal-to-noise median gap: 4.8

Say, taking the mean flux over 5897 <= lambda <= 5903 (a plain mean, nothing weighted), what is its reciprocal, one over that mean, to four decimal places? 0.0055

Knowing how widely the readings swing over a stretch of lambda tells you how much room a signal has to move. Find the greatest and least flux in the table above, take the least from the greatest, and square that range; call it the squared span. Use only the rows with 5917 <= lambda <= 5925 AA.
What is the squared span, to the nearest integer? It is 151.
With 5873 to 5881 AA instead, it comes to 650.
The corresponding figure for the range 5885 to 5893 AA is 339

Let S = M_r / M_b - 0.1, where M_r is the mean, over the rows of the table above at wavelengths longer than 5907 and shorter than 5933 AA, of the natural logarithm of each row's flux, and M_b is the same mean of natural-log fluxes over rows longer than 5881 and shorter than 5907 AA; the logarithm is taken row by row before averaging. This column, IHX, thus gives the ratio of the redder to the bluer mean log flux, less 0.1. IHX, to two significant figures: 0.93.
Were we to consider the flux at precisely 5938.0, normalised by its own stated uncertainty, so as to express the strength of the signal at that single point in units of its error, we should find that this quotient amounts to 27.7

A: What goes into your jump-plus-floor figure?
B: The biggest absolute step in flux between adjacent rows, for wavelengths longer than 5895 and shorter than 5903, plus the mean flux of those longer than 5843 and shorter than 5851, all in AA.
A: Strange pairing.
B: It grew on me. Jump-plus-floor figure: 237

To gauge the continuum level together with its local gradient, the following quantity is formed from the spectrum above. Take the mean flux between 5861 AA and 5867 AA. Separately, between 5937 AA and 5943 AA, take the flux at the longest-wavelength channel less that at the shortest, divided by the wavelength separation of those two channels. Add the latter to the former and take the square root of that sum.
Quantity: 14.8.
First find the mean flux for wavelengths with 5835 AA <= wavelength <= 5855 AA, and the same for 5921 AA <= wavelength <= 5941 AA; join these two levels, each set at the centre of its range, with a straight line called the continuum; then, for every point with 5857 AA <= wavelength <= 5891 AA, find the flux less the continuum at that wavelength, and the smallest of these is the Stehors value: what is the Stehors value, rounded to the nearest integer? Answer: -62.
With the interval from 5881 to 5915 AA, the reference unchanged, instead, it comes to -65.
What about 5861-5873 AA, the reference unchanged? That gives -15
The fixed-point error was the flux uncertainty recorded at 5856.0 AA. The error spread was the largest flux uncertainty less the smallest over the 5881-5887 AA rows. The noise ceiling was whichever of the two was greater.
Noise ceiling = 7.8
